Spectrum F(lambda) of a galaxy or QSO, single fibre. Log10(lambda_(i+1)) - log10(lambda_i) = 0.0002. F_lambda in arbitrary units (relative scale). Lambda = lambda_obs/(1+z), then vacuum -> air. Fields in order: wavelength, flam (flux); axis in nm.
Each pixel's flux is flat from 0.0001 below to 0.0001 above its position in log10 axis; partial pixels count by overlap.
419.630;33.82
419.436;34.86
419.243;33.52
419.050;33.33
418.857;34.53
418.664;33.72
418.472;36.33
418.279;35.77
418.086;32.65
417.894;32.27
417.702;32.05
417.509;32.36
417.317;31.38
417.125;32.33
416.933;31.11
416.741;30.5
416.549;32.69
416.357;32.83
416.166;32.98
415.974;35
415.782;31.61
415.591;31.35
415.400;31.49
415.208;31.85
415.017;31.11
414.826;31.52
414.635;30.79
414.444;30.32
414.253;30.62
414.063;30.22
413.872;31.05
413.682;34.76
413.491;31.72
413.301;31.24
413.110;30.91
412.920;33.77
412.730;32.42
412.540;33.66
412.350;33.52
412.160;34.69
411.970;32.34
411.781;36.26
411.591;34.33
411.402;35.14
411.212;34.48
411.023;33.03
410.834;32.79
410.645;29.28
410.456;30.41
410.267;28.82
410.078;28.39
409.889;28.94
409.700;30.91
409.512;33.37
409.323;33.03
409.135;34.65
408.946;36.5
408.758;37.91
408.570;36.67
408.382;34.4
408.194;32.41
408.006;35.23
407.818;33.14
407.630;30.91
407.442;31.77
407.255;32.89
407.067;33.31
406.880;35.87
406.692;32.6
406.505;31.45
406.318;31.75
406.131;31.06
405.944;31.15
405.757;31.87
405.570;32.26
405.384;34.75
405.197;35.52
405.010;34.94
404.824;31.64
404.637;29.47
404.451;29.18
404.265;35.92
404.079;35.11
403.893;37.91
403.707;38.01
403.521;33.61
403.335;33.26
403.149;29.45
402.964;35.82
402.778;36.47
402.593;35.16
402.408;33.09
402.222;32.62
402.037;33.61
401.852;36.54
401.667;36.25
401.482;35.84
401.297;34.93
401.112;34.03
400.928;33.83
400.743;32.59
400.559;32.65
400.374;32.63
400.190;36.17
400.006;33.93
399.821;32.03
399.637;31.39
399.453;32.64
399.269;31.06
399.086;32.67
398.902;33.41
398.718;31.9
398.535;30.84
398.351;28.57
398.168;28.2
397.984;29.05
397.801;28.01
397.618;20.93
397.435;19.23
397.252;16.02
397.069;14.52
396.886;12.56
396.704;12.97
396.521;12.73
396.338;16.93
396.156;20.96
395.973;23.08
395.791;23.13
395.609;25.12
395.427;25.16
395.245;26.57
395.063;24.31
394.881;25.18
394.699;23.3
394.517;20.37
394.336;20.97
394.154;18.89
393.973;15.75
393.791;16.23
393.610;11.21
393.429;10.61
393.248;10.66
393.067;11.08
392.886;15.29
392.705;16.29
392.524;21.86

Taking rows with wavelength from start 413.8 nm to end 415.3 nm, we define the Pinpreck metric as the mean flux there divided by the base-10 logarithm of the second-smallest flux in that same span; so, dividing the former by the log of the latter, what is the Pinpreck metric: 20.9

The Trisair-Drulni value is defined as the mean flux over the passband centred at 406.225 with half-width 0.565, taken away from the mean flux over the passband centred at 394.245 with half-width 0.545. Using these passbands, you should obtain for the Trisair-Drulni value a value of -12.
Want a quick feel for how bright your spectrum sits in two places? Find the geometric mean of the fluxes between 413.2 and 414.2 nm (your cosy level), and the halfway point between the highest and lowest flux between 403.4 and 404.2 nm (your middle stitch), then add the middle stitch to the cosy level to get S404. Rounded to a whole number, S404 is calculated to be 68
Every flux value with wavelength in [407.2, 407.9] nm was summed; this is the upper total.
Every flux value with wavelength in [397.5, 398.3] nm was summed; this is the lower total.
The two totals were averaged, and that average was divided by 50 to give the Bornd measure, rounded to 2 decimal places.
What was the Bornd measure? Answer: 2.35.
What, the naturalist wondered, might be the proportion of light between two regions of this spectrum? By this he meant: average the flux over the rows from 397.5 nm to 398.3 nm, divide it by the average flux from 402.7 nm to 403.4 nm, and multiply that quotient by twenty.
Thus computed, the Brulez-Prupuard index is 15.7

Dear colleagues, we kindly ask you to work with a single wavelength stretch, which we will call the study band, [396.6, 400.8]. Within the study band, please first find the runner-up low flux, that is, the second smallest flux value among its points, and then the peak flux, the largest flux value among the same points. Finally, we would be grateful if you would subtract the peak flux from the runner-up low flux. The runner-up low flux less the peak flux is -23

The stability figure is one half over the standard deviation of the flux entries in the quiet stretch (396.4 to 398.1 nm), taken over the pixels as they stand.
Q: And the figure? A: 0.08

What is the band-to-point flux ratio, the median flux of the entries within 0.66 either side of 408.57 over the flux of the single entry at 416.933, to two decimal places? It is 1.13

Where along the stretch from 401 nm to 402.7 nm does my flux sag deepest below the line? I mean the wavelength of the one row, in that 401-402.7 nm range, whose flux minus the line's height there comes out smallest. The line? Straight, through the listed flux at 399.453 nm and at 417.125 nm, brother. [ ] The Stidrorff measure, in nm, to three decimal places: 402.222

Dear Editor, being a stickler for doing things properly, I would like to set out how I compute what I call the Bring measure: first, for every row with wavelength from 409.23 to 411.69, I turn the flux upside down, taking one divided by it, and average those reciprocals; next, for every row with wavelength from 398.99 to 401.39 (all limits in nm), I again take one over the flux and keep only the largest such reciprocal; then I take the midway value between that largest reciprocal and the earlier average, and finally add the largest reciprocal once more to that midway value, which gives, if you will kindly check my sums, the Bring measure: 0.0641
